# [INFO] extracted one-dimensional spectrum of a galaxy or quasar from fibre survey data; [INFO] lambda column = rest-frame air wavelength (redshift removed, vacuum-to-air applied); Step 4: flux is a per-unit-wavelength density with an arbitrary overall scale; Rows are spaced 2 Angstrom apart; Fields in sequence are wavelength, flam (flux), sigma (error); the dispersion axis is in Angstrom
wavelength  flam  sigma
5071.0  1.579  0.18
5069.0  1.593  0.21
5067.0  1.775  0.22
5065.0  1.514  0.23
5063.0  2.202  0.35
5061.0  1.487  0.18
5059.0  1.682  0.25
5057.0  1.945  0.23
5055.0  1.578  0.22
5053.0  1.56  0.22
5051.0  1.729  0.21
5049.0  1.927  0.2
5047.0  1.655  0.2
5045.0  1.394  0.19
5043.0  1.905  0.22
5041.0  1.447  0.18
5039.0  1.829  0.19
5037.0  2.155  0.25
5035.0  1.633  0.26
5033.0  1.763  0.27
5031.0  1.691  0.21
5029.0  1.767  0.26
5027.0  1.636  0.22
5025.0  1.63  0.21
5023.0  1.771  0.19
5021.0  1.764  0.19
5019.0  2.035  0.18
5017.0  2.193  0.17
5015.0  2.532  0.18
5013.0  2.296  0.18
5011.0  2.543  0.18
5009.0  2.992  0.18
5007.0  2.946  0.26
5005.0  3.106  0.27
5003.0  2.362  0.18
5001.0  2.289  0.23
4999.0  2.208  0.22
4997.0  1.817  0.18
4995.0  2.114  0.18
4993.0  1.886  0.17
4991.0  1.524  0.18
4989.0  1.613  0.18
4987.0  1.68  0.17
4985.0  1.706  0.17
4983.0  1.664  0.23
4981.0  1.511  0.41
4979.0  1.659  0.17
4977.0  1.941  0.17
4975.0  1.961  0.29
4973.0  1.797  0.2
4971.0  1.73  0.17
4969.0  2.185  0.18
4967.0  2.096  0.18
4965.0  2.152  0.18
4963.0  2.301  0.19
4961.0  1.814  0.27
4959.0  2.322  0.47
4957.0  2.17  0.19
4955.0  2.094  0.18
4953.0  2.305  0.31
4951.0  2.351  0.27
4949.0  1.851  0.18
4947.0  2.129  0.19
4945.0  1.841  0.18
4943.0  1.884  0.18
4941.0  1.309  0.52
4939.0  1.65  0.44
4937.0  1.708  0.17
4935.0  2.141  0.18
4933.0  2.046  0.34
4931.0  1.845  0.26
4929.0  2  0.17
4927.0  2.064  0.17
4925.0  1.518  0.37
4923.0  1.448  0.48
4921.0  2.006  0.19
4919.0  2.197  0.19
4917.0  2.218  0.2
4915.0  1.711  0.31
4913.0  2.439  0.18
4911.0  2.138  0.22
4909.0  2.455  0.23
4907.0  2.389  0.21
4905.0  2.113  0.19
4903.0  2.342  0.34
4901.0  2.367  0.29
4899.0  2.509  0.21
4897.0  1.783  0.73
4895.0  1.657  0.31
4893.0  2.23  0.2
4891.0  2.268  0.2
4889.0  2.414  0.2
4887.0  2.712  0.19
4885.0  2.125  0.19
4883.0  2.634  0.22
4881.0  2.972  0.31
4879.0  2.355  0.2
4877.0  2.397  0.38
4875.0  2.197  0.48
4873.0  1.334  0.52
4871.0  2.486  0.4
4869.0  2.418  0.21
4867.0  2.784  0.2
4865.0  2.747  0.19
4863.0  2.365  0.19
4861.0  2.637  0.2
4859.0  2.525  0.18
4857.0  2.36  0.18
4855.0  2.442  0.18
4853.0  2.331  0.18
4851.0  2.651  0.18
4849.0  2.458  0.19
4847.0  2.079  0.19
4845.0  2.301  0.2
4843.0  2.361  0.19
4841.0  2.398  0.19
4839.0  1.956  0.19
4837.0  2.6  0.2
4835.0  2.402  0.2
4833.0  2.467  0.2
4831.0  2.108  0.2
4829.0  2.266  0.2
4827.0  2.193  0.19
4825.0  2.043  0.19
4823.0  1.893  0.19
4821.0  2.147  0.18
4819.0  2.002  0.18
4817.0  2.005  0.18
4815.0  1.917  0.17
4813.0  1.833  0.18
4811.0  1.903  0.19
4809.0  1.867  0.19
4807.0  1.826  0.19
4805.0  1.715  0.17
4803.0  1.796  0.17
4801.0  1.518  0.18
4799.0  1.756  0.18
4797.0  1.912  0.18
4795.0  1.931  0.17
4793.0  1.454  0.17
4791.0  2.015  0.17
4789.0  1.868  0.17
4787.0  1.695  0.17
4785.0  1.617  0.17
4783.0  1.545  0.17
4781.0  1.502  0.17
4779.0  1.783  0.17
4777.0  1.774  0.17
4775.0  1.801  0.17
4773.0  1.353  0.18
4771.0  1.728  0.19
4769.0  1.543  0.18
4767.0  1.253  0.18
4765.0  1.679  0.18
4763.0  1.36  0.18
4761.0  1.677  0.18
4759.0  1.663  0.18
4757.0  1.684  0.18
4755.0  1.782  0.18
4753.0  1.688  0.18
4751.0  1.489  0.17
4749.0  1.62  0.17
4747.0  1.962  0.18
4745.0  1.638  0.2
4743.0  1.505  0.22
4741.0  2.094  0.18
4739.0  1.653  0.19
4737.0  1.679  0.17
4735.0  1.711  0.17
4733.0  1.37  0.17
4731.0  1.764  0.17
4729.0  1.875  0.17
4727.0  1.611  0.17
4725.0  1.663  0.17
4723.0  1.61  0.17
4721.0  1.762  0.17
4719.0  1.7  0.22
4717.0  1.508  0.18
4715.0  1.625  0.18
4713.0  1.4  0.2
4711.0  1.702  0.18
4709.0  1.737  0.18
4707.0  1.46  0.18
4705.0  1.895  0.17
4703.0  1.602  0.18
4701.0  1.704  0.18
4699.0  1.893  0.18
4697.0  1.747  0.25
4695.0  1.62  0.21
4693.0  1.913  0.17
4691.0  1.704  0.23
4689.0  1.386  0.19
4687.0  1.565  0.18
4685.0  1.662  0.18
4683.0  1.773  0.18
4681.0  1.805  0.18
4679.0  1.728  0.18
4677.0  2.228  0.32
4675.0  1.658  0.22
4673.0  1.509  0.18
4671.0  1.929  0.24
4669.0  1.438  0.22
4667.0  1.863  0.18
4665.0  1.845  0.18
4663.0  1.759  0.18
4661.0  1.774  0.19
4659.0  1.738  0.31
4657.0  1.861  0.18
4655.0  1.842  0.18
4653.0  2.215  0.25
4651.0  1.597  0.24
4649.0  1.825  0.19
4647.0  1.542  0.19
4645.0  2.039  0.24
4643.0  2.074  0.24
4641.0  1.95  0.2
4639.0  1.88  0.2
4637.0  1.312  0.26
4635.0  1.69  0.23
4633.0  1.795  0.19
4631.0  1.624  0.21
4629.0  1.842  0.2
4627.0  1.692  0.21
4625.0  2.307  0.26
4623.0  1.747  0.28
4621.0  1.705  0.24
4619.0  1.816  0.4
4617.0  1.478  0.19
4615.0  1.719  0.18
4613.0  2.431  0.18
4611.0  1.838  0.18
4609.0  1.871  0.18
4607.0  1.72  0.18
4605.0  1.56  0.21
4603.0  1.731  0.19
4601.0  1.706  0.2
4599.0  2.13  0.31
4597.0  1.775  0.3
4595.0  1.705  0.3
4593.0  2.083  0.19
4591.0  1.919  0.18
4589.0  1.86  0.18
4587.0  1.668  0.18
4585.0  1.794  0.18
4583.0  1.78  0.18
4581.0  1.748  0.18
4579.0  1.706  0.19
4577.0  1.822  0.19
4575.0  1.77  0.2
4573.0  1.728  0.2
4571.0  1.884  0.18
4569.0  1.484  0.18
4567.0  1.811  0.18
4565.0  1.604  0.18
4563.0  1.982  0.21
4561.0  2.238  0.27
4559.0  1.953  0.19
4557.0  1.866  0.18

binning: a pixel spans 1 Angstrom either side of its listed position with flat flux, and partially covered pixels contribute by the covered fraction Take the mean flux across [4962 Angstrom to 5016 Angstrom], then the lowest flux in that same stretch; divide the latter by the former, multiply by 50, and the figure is 36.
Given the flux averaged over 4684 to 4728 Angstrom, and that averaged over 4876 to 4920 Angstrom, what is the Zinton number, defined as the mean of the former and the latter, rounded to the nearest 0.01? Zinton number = 1.97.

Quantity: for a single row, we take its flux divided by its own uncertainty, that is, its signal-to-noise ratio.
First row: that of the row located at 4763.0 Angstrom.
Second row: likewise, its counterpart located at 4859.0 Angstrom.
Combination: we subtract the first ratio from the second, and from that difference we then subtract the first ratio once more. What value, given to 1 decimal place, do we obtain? -1.1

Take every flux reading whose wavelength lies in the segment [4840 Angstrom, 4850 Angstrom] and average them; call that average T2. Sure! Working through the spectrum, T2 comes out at 2.32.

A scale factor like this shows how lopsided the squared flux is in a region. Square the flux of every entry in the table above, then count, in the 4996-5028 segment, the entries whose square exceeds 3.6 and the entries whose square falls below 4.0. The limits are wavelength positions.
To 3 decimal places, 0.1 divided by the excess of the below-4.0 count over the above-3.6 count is -0.017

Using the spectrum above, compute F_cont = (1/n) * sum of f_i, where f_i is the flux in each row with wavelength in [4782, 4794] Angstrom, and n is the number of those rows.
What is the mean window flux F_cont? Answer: 1.70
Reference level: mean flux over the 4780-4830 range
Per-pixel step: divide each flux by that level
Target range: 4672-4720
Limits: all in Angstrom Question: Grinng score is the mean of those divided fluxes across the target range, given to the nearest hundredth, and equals 0.91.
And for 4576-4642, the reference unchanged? 0.97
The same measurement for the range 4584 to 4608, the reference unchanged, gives 0.98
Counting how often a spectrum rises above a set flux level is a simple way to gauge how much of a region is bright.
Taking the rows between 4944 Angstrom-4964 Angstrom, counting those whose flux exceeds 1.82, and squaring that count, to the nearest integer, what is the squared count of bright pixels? 81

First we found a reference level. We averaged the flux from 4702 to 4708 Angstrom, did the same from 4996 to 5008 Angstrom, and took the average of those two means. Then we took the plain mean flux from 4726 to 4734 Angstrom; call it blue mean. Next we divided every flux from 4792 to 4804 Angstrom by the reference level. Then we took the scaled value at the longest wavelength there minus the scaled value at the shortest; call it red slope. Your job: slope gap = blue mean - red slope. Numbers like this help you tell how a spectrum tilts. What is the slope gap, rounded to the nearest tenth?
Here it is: 1.5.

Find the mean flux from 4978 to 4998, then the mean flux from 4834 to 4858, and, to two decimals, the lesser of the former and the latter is 1.72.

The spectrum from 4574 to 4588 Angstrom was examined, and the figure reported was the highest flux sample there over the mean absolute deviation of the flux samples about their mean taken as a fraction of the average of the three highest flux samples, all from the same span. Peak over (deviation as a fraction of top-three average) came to 79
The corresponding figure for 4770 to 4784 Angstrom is 22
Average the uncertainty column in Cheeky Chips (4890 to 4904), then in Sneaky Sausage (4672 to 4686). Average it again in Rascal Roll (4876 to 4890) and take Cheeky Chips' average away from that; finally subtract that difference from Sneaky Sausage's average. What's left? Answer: 0.290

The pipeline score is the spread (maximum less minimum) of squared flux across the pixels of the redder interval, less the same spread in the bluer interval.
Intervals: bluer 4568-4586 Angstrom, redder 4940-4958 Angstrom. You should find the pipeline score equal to 2.5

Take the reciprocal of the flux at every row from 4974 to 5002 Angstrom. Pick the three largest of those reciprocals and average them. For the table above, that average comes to 0.646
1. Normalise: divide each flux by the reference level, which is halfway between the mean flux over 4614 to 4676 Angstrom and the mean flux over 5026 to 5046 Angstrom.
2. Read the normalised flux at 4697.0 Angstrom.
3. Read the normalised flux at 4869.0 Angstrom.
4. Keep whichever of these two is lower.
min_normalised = 1.00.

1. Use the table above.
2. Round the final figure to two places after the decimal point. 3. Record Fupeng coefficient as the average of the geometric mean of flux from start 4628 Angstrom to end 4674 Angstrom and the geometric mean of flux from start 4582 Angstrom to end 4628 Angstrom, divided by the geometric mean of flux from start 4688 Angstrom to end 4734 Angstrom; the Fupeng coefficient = 1.08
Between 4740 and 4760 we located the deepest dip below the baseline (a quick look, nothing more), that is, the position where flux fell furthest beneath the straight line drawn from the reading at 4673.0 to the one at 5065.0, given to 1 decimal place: 4751.0 Angstrom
